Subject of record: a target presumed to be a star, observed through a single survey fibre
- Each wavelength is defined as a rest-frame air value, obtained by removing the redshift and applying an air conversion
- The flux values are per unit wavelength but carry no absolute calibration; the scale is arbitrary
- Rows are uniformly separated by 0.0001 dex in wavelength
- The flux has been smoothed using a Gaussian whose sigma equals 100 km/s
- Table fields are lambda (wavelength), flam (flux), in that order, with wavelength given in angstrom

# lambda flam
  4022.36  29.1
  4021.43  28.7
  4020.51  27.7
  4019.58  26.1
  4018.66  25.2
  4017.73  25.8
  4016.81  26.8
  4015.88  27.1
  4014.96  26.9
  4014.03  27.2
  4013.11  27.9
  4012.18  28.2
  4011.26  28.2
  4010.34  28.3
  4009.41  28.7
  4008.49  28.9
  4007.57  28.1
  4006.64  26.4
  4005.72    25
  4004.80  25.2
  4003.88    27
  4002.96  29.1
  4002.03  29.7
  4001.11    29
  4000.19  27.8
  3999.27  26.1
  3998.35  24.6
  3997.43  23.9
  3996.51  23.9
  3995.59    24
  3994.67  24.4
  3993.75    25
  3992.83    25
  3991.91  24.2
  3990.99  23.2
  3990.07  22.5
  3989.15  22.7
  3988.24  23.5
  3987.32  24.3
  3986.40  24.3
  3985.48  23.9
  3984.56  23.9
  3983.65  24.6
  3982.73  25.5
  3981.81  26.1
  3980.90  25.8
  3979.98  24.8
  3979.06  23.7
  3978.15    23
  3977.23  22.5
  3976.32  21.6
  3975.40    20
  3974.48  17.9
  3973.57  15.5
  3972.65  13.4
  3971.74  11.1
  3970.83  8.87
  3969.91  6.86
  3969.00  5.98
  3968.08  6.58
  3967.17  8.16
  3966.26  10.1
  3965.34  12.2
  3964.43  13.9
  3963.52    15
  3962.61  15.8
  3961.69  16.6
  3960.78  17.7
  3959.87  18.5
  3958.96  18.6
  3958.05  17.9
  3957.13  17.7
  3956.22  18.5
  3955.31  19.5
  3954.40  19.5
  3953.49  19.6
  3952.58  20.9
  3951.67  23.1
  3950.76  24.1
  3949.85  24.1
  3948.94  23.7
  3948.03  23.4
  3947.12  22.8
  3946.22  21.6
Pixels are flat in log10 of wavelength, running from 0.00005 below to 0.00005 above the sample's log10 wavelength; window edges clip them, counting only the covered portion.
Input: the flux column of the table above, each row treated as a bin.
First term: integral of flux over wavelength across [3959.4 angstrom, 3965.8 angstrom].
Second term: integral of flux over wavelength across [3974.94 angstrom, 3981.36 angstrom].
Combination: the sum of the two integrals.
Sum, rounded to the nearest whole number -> 248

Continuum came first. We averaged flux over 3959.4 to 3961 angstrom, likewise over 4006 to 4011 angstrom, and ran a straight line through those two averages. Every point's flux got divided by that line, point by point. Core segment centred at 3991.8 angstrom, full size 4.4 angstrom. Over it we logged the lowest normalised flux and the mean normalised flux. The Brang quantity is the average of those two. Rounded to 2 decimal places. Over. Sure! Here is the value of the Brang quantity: 0.95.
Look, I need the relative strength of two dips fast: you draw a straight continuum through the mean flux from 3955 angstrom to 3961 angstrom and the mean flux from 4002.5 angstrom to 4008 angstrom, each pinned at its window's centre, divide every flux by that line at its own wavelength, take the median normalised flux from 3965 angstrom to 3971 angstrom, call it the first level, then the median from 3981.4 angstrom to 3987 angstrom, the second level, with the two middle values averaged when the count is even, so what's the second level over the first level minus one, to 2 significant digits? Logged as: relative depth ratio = 1.6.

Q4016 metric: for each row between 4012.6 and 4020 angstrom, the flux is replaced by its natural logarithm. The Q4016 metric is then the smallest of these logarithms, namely 3.23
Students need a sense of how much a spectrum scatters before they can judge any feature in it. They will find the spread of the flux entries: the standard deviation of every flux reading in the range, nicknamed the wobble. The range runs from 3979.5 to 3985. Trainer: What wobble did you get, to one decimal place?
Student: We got 0.8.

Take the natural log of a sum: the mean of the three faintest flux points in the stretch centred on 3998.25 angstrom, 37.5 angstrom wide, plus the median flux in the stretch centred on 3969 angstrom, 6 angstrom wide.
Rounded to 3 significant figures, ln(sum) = 3.43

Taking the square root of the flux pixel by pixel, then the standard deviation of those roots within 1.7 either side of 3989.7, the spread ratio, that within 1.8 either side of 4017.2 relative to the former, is 1.8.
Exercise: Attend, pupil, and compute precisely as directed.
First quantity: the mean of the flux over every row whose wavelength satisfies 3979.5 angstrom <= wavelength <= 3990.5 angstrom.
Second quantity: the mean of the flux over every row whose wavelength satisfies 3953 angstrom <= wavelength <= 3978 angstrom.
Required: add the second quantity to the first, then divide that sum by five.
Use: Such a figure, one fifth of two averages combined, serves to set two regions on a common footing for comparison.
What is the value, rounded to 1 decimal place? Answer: 7.9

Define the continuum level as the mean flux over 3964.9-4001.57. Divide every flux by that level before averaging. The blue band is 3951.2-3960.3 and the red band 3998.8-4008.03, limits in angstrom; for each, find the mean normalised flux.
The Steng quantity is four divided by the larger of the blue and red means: 3.00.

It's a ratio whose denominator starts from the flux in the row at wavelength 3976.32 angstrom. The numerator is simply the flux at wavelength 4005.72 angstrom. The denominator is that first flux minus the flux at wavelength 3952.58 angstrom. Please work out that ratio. 36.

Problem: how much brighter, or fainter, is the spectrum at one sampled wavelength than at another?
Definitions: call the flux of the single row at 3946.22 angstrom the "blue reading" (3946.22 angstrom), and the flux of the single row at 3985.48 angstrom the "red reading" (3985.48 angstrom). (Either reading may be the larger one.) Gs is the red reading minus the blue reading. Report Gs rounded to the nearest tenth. 2.3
